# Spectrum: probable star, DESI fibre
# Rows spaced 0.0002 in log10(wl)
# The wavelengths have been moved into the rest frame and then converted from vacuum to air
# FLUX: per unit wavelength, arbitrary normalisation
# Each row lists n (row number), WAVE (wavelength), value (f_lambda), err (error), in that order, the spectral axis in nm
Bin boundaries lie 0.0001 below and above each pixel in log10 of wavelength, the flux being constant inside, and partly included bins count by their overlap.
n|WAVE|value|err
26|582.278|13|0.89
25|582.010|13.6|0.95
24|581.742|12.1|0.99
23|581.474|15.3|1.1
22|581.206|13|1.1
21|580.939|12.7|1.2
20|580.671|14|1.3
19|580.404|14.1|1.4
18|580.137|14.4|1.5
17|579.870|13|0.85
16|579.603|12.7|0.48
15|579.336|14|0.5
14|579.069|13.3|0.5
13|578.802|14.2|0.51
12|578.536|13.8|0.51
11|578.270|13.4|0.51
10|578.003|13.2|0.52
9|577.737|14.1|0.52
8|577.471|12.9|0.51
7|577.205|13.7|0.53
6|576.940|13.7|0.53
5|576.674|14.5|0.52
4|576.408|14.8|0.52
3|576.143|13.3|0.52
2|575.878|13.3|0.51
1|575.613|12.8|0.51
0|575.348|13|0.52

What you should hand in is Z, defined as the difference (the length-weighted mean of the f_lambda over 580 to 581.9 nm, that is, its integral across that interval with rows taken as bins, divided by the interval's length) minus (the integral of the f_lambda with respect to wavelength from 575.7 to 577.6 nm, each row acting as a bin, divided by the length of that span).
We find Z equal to -0.1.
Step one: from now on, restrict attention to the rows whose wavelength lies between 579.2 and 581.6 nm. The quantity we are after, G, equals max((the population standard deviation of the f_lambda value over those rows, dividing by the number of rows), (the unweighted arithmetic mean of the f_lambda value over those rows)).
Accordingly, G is 13.69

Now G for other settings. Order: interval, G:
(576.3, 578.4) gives 13.79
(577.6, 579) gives 13.74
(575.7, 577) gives 13.92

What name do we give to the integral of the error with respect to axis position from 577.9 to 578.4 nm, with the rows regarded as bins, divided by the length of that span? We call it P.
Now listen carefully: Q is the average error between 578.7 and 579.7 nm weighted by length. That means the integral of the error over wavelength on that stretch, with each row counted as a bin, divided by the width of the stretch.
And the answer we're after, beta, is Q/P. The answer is 1.0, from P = 0.51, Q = 0.50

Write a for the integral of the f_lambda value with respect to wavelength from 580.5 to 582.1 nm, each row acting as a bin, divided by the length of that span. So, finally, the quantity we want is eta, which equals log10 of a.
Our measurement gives 1.13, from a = 13.5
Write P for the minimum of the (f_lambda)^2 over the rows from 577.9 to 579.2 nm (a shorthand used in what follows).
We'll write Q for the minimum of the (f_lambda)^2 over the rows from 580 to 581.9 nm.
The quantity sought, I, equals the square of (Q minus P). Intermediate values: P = 174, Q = 146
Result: 775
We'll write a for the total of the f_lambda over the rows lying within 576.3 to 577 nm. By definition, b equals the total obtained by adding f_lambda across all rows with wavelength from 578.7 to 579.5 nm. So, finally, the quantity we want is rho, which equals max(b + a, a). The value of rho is 84.5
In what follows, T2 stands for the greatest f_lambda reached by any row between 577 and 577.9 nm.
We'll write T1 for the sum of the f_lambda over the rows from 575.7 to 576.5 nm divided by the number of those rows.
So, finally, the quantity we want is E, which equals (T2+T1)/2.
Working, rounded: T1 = 13.8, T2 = 14.1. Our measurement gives 13.95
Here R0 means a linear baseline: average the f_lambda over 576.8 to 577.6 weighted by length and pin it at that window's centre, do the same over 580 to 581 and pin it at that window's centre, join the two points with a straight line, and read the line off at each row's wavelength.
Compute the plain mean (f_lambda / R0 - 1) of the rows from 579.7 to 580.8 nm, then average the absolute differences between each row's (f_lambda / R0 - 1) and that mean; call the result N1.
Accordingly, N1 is 0.030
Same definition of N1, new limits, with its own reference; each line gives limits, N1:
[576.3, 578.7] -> 0.037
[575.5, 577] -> 0.044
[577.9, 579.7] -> 0.030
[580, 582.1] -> 0.061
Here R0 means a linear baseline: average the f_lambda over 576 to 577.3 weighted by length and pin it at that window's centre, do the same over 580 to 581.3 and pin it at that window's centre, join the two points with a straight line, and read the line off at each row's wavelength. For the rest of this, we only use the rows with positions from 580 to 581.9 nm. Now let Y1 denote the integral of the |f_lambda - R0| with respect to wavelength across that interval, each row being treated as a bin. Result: 1.66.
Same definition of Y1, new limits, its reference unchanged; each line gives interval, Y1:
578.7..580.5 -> 1.04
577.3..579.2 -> 0.89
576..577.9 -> 1.03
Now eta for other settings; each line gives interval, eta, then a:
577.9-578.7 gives 1.13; 13.5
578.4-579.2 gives 1.14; 13.8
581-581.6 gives 1.15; 14.0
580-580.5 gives 1.15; 14.3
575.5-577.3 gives 1.14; 13.7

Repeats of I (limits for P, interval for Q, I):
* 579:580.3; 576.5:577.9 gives 26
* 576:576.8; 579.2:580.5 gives 243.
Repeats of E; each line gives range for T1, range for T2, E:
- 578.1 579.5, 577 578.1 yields 13.92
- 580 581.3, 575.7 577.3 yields 14.22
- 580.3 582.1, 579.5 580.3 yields 13.97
